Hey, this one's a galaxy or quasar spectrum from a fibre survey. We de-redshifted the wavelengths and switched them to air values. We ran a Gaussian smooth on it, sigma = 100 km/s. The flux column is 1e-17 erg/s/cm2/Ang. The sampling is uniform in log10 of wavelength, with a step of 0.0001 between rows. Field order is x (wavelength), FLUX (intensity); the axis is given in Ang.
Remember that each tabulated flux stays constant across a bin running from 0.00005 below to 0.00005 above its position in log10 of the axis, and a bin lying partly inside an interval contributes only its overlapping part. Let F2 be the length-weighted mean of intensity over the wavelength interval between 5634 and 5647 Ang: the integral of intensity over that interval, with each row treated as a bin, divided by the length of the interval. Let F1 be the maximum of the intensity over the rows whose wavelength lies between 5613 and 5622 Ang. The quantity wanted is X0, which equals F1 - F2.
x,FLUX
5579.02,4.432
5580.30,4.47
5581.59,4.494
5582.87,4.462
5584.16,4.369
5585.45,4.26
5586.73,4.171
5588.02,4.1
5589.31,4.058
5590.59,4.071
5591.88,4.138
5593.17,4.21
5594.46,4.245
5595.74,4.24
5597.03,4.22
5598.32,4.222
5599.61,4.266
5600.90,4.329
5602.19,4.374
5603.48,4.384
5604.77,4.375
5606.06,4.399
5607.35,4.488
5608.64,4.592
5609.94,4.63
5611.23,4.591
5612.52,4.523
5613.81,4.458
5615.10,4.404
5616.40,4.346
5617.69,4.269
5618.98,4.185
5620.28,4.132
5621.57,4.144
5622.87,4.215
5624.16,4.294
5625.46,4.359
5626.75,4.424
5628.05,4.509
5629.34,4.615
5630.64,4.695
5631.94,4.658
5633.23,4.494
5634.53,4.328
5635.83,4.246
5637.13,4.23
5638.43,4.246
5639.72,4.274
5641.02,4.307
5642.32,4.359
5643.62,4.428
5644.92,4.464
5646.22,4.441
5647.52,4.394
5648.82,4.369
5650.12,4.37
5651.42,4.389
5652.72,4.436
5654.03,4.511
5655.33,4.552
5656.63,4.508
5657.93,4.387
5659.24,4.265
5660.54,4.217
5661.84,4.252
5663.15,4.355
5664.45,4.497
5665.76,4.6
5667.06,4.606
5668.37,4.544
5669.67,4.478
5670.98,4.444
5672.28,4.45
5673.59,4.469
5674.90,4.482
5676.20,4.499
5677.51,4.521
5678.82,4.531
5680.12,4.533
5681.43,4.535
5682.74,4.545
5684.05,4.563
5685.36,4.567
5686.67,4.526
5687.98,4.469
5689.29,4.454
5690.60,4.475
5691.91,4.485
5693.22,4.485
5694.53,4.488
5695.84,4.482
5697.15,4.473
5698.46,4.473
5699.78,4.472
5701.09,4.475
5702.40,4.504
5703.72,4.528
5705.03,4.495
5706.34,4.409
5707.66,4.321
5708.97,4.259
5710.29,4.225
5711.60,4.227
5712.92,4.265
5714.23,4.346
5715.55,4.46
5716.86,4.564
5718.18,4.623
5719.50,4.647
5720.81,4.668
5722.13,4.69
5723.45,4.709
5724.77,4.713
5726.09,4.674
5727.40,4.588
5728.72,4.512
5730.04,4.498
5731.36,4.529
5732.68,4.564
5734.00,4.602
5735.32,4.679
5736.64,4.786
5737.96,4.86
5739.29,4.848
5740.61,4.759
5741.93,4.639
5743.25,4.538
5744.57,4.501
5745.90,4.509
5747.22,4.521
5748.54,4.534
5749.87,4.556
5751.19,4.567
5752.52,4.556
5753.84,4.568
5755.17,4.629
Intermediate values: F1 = 4.458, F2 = 4.33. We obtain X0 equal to 0.13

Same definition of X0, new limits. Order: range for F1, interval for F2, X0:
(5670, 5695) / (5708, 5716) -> 0.27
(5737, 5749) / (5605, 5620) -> 0.43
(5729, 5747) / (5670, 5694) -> 0.36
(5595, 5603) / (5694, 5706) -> -0.11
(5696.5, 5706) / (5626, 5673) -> 0.10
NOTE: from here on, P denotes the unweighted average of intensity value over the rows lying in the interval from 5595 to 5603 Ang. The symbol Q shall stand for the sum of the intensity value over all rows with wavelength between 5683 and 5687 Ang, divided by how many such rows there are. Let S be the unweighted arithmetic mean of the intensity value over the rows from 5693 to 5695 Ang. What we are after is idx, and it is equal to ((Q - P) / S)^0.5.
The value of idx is 0.25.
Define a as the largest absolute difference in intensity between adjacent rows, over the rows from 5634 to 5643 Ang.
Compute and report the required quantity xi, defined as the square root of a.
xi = 0.286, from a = 0.082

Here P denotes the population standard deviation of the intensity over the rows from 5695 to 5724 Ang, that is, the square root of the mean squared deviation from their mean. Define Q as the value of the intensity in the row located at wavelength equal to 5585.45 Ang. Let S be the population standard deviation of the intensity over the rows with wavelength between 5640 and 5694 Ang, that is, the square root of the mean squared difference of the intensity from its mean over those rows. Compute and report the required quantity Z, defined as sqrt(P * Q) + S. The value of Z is 0.88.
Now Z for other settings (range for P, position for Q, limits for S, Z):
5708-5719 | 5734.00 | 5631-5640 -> 0.98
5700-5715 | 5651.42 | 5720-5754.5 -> 0.81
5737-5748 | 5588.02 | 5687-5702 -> 0.78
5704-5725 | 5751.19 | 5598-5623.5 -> 1.05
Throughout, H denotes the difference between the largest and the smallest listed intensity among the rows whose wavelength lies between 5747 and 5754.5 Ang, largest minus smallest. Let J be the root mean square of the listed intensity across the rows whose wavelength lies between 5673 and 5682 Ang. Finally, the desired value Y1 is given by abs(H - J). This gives 4.46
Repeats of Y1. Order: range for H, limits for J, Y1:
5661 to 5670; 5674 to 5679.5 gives 4.15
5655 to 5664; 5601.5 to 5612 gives 4.15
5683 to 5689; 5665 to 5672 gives 4.44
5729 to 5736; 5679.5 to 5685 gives 4.36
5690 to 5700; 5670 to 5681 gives 4.48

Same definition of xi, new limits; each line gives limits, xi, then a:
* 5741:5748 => 0.318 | 0.101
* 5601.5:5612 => 0.322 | 0.104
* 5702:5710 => 0.297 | 0.088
